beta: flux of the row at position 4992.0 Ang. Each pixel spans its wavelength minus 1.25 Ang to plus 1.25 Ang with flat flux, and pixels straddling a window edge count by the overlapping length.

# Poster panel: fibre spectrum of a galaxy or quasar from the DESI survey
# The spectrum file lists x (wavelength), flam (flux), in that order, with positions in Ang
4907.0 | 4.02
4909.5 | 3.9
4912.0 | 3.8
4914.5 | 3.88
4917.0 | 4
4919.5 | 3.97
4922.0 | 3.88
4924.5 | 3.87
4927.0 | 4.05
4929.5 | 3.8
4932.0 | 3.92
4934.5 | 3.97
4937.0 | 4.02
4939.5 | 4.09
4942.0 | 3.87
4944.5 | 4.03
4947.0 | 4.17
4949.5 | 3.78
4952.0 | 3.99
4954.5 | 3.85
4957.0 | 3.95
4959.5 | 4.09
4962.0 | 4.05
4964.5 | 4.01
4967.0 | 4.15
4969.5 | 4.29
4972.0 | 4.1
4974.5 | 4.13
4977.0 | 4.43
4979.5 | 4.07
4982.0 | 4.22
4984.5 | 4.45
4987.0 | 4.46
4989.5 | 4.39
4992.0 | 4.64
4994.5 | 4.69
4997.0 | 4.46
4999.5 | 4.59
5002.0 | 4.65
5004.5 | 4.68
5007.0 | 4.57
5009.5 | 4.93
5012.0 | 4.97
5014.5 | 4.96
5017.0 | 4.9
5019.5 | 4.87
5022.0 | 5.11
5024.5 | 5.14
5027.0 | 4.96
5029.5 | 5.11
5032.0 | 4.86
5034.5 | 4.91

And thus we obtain 4.64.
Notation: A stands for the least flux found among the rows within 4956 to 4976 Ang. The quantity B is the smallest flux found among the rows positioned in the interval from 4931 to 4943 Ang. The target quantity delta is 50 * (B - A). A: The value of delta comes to -4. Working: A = 3.95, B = 3.87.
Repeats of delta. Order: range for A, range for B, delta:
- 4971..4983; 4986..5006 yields 16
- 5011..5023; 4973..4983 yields -40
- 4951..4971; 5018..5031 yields 51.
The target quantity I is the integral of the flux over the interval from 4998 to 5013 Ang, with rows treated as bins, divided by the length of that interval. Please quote 4.7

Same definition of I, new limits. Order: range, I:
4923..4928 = 4.0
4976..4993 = 4.4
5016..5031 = 5.0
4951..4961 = 4.0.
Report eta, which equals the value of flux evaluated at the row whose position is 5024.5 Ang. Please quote 5.14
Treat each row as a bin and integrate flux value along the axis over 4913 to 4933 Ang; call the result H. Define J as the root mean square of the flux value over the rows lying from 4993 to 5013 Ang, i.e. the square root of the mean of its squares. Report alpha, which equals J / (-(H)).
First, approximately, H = 78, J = 4.7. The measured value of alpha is -0.060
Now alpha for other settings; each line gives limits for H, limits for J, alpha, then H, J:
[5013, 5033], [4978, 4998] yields -0.044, 100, 4.4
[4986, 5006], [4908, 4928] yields -0.043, 91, 3.9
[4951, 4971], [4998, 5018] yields -0.059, 81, 4.8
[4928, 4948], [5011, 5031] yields -0.063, 80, 5.0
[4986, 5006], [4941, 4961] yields -0.043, 91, 4.0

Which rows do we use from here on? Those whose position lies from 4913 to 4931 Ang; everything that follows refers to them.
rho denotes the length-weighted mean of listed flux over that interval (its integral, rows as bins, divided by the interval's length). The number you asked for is 3.9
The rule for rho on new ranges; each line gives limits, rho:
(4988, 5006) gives 4.6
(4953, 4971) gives 4.1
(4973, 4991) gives 4.3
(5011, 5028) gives 5.0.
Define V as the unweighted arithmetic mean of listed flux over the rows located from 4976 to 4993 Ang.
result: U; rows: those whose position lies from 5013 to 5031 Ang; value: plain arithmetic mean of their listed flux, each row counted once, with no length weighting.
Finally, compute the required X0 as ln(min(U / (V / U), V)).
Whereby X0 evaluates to 1.48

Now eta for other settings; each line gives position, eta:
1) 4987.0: 4.46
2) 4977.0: 4.43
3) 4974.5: 4.13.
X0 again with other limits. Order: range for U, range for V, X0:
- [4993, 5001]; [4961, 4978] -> 1.43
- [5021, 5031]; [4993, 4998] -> 1.52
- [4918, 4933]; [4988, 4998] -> 1.22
